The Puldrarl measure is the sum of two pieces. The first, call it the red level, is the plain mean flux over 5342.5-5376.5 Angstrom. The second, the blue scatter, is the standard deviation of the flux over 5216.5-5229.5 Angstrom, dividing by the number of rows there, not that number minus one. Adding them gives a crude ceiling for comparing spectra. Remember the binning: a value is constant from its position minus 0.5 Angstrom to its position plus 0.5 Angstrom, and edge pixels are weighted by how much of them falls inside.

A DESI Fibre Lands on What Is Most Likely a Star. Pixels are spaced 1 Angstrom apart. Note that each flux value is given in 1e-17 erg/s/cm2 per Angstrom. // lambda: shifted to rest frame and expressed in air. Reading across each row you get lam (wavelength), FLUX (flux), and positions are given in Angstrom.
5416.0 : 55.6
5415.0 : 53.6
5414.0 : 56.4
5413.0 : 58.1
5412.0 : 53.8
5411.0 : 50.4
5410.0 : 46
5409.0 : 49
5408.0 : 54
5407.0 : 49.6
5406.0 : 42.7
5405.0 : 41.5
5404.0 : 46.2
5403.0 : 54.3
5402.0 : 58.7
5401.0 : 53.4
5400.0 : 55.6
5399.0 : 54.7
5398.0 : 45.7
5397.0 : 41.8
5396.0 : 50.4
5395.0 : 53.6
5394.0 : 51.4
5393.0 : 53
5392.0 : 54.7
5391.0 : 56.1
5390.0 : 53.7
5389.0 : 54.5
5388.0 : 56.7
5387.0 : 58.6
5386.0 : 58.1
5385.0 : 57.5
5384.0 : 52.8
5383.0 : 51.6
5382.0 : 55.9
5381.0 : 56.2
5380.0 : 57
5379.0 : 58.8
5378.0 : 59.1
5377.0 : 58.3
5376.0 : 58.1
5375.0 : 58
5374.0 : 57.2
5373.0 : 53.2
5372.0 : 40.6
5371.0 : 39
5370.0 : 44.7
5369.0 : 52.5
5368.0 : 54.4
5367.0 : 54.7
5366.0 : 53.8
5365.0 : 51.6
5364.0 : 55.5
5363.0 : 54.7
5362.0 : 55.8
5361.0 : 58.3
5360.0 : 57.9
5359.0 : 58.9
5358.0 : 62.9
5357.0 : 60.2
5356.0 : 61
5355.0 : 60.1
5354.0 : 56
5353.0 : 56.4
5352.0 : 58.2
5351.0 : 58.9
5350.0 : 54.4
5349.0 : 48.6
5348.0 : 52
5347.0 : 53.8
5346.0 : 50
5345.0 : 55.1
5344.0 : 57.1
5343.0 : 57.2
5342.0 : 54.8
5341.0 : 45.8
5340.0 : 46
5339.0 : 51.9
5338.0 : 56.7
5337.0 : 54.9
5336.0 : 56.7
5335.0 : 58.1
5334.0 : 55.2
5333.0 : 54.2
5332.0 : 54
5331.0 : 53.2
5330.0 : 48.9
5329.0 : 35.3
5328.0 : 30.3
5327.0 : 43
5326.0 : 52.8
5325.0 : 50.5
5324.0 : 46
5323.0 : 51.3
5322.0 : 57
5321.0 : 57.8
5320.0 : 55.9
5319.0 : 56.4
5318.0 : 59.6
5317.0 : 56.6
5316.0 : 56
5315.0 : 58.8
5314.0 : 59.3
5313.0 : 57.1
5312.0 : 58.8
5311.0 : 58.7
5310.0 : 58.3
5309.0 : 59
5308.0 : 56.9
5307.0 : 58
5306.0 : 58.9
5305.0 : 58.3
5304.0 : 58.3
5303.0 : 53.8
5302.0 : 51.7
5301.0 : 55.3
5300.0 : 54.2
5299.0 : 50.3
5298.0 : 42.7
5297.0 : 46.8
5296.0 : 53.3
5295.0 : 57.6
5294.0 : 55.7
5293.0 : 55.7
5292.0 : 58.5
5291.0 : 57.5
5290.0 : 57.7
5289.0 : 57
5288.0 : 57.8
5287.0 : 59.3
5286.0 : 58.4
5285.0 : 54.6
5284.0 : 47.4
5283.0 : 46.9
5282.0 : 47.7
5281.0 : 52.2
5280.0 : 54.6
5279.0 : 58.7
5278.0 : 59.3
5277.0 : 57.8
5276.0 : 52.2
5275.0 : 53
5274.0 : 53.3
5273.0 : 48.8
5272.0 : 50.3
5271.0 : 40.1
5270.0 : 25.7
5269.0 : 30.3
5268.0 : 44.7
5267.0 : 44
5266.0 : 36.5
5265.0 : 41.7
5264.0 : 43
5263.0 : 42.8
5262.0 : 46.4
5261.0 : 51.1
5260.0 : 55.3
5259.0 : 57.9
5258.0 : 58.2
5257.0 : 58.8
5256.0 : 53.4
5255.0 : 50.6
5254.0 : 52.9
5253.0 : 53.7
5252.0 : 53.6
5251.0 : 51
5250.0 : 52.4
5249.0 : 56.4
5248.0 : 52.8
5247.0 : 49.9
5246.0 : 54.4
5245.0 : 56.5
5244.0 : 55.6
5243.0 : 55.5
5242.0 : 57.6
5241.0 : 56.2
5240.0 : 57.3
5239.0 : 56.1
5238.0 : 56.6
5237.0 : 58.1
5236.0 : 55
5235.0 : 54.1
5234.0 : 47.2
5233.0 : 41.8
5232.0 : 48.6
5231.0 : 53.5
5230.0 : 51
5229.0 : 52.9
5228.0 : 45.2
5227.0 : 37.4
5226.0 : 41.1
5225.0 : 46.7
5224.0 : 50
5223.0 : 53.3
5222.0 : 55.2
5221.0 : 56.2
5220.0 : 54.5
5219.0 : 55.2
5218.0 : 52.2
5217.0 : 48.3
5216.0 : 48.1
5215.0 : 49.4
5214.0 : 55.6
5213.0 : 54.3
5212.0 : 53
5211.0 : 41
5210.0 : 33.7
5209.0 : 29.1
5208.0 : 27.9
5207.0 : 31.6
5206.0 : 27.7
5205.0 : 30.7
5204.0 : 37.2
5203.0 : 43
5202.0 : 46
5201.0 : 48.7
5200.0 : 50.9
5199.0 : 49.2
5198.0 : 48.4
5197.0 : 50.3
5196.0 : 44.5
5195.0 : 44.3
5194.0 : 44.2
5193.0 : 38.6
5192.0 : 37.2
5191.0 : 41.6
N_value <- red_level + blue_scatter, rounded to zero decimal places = 60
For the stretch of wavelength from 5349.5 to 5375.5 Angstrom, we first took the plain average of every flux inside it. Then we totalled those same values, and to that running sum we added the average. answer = 1484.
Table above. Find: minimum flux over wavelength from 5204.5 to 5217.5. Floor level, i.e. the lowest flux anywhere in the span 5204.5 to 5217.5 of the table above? 27.7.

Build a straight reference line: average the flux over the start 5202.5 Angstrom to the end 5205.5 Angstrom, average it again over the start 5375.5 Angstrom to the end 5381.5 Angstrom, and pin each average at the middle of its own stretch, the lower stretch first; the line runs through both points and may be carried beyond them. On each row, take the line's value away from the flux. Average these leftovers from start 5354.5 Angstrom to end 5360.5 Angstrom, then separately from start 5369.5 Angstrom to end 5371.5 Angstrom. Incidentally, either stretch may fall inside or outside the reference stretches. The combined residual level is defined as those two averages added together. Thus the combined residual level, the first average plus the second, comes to -10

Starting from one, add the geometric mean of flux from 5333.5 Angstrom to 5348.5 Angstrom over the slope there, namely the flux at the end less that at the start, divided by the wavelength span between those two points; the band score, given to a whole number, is -233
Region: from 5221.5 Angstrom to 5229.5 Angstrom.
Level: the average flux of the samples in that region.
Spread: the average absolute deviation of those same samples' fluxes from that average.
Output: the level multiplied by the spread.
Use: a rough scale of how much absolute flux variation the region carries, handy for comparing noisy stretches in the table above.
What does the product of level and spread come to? 245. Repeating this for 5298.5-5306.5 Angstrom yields 143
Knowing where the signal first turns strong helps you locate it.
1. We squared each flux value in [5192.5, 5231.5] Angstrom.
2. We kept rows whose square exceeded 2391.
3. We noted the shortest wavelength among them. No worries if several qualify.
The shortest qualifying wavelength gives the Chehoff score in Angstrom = 5197.0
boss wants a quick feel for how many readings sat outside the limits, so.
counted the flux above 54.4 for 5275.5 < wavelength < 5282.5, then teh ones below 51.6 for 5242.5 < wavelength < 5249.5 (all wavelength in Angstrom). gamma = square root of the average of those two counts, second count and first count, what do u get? 1.58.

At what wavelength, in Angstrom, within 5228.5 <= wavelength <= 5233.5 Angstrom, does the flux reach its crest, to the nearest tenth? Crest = 5231.0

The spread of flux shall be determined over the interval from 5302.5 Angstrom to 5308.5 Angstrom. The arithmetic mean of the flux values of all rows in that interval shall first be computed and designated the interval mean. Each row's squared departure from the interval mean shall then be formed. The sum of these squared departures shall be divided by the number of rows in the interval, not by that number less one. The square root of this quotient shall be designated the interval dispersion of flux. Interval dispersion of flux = 1.7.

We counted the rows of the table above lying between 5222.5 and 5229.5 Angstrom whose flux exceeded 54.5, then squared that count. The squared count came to 0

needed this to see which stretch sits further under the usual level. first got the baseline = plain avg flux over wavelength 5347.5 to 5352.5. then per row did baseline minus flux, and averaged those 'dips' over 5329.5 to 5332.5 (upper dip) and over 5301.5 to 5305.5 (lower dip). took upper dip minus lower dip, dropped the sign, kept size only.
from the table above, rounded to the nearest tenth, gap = 3.5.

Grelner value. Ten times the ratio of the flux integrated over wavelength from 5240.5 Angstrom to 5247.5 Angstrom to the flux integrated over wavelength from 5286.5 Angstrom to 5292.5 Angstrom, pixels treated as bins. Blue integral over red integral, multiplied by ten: 11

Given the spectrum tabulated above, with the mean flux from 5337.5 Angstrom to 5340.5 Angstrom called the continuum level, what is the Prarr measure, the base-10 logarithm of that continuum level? 1.71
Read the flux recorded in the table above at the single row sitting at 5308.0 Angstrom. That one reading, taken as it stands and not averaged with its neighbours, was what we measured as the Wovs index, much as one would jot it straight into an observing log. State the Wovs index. 56.9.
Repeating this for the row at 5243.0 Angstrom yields 55.5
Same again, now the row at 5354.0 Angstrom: 56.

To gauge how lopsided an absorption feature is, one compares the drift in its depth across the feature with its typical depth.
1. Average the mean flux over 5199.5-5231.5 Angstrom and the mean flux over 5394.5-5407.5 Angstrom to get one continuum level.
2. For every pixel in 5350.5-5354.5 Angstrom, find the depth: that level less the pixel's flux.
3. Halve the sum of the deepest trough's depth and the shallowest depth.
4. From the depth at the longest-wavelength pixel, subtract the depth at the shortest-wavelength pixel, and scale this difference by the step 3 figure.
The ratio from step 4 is -0.3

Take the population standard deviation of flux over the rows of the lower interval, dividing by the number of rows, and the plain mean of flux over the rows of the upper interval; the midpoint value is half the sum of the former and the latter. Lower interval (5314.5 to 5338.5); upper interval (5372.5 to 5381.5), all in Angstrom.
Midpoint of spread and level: 32.2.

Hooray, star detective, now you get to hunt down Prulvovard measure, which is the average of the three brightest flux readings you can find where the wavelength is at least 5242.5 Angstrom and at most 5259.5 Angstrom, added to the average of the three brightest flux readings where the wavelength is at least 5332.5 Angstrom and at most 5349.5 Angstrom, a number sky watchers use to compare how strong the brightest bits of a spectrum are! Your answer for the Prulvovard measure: 116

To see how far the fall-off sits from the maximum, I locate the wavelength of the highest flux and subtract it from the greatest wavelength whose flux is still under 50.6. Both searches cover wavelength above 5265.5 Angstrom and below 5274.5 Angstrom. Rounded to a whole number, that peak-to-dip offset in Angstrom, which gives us -1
